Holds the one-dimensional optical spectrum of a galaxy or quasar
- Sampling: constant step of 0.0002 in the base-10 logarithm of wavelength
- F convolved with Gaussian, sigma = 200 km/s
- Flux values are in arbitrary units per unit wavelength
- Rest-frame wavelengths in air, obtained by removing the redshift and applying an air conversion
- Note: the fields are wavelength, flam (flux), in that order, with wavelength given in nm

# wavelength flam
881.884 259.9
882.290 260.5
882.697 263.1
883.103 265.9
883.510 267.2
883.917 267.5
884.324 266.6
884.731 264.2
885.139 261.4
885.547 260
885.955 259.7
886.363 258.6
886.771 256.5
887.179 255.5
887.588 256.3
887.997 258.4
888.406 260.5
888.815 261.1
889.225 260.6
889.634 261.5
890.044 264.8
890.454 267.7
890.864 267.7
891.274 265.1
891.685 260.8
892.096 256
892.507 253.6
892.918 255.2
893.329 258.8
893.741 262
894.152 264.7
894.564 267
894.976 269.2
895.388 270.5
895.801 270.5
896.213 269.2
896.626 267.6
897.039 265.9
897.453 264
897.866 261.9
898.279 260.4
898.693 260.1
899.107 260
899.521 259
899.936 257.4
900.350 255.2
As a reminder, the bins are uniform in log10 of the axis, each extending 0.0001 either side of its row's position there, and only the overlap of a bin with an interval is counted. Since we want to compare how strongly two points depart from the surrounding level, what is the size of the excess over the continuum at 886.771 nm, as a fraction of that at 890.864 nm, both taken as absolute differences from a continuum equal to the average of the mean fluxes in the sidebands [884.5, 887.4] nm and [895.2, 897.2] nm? 2.1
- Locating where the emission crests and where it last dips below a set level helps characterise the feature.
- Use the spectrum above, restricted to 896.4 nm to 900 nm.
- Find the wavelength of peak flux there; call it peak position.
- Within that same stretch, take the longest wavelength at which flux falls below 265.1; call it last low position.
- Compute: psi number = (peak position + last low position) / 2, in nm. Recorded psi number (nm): 898.28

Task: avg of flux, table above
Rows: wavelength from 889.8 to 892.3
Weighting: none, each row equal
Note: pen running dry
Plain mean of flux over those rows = 264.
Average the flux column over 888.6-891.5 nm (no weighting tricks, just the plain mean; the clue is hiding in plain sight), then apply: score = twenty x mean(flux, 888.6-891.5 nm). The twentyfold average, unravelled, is 5281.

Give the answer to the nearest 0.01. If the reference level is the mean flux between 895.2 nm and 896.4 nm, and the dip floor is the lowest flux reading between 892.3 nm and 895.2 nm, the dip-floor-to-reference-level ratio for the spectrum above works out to 0.94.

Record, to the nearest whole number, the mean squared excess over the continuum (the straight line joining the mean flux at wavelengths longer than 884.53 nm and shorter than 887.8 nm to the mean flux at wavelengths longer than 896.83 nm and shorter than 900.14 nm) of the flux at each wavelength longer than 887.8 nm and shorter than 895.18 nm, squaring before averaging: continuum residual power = 23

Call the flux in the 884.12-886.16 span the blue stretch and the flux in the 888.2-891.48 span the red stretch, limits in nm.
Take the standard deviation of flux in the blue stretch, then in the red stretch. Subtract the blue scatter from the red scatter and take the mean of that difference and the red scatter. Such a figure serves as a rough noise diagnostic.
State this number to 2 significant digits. 1.6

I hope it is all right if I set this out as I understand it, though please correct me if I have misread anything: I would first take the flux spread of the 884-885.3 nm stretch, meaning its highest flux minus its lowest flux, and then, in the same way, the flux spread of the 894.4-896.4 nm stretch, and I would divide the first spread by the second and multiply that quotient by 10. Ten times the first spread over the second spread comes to 15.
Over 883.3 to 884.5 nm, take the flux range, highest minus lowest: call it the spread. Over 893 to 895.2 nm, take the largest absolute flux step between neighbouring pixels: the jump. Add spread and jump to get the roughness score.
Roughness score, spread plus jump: 4.1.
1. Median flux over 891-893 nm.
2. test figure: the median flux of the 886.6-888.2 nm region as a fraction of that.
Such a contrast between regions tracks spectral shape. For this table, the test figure 1.00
